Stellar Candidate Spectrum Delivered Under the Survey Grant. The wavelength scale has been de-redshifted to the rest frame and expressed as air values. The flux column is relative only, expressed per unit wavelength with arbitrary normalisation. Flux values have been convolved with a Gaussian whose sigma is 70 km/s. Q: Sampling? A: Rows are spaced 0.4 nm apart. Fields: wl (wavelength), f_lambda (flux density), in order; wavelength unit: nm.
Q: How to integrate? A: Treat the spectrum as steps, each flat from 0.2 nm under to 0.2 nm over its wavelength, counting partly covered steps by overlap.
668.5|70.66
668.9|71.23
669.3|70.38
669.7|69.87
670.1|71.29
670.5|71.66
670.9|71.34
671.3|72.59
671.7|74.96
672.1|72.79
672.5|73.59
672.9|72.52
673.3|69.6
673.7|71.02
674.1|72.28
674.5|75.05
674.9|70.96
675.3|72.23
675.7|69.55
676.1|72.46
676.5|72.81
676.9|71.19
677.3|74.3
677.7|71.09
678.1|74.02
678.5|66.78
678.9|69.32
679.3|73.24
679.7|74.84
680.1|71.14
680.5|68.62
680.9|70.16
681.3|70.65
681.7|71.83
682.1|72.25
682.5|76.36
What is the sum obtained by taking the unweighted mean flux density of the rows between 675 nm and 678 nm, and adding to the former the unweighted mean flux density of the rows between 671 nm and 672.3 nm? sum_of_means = 145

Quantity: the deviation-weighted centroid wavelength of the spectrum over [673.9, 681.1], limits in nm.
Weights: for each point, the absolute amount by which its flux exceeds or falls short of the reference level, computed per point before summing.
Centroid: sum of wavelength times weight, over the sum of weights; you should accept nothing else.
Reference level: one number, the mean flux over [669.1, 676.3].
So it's 677.99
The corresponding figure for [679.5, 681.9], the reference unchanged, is 680.41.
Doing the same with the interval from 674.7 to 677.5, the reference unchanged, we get 676.28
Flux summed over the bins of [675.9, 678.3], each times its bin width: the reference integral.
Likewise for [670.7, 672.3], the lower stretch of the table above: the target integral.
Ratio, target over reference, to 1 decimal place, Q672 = 0.7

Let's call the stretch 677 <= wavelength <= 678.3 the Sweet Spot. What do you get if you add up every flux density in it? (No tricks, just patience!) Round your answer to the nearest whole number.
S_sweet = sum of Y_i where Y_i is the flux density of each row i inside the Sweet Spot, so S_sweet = 219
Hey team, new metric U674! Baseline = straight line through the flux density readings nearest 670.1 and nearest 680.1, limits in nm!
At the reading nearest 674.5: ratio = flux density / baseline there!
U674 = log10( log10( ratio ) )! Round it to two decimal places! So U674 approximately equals -1.64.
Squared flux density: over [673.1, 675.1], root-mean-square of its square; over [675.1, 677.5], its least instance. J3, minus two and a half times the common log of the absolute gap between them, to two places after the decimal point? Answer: -6.28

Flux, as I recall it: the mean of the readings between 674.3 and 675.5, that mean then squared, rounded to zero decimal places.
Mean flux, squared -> 5292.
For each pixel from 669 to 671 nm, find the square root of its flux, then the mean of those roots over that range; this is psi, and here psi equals 8.42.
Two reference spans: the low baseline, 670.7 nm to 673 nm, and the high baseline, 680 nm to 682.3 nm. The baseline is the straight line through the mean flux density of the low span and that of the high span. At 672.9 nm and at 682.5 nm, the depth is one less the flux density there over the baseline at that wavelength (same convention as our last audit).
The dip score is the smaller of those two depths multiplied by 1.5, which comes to -0.13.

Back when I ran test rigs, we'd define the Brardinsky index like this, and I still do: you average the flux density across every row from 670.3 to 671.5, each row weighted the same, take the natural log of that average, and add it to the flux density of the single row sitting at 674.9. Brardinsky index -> 75.2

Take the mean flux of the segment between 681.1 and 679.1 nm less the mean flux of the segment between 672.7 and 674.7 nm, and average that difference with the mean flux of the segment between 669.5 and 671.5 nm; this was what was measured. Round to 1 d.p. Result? 35.4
